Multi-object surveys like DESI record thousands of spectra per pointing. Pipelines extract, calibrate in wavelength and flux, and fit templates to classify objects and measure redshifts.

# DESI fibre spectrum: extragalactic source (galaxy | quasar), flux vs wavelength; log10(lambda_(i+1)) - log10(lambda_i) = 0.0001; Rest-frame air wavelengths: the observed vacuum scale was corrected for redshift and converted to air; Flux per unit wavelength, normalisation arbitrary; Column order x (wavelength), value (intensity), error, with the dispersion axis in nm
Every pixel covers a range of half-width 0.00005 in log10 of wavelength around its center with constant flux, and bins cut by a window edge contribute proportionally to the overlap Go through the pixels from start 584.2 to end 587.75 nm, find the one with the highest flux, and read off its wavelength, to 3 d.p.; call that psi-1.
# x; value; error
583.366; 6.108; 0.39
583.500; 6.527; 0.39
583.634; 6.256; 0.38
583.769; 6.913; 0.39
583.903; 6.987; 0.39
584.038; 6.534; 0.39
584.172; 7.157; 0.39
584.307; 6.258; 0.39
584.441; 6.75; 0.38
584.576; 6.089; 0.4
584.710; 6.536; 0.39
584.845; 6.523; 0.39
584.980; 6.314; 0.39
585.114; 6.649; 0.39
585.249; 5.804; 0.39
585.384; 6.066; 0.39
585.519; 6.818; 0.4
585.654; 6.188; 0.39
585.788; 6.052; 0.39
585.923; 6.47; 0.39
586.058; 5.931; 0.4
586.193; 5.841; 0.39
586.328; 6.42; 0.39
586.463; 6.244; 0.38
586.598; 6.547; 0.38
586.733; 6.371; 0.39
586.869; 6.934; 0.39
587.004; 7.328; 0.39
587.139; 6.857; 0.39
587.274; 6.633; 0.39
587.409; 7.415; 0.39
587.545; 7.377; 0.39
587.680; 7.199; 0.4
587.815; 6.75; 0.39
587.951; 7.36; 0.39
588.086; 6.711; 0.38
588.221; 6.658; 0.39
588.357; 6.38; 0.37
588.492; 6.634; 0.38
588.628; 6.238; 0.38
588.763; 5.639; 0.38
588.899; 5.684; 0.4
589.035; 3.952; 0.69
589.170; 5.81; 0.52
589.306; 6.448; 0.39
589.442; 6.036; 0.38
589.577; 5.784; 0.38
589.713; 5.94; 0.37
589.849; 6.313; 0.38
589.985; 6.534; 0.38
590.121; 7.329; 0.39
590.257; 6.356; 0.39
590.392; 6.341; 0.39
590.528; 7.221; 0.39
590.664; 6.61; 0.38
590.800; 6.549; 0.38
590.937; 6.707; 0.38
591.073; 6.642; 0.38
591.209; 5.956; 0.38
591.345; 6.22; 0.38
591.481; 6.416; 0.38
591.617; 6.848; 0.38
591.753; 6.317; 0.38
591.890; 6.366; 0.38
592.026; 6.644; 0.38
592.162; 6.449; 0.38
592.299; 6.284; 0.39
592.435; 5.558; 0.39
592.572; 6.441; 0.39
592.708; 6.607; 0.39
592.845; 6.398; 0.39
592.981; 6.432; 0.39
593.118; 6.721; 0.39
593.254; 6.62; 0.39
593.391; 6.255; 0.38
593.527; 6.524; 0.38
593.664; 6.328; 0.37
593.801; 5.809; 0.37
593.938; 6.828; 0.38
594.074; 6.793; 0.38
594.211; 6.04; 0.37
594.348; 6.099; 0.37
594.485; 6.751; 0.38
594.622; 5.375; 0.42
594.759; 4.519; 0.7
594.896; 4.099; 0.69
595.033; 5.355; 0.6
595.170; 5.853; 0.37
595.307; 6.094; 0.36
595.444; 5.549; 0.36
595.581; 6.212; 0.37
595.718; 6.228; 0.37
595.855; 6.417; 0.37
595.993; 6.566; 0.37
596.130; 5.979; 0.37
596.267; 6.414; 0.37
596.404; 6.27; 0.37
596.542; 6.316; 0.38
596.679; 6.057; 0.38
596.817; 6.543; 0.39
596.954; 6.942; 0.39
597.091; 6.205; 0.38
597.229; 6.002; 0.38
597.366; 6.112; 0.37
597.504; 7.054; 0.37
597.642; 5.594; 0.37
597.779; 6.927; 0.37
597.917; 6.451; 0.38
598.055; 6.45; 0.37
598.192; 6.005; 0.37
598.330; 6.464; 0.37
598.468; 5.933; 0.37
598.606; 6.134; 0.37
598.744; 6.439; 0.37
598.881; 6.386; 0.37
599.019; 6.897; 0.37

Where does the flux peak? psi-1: 587.409 nm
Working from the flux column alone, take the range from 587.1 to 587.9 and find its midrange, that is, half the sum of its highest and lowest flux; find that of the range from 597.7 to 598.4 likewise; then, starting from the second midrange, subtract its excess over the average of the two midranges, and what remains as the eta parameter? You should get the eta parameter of 6.7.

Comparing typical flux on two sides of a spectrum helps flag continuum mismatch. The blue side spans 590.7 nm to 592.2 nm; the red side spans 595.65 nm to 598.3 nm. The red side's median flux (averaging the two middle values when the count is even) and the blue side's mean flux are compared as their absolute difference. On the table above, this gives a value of 0.15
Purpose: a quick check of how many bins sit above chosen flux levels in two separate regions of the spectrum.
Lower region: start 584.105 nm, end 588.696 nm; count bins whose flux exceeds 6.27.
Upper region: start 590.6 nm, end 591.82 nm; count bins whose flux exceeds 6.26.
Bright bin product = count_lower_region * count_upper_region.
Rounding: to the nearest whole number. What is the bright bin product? 168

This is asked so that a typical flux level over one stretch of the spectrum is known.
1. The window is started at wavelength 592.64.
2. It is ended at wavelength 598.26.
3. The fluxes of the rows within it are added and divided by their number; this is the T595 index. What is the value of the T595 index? 6.19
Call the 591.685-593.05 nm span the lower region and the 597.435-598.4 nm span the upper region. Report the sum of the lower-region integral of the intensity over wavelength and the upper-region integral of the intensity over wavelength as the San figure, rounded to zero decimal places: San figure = 15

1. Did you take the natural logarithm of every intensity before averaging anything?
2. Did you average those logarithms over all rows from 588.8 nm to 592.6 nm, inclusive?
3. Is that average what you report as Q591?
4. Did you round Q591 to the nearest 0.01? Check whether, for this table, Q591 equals 1.83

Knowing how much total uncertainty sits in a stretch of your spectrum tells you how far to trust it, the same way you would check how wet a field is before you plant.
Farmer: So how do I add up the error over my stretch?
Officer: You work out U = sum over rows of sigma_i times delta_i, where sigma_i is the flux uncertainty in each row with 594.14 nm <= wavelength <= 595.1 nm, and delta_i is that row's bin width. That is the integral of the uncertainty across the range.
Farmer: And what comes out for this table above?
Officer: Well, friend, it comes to 0.483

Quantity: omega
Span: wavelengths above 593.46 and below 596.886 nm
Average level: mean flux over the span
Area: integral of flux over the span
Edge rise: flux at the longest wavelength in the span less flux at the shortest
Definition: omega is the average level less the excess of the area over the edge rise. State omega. -14.6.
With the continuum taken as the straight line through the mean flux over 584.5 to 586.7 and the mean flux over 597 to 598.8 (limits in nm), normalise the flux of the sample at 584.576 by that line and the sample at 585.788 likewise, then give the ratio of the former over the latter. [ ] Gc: 1.01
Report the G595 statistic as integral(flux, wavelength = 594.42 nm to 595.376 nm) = 5.2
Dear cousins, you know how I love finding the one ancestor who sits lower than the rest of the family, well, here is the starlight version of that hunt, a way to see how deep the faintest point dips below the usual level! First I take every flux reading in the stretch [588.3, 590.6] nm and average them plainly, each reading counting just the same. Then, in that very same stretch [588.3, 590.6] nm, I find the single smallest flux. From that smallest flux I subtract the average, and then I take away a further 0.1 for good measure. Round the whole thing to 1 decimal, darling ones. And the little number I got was -2.3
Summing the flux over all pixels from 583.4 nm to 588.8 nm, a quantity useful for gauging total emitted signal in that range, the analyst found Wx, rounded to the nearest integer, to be 262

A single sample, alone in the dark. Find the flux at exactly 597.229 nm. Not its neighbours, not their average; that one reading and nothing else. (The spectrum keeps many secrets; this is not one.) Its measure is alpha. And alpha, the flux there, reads 6.002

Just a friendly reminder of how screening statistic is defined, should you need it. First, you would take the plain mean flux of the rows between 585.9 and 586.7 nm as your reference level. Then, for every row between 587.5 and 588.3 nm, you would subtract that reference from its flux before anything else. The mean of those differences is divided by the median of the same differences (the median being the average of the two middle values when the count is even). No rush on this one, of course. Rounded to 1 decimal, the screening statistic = 1.0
